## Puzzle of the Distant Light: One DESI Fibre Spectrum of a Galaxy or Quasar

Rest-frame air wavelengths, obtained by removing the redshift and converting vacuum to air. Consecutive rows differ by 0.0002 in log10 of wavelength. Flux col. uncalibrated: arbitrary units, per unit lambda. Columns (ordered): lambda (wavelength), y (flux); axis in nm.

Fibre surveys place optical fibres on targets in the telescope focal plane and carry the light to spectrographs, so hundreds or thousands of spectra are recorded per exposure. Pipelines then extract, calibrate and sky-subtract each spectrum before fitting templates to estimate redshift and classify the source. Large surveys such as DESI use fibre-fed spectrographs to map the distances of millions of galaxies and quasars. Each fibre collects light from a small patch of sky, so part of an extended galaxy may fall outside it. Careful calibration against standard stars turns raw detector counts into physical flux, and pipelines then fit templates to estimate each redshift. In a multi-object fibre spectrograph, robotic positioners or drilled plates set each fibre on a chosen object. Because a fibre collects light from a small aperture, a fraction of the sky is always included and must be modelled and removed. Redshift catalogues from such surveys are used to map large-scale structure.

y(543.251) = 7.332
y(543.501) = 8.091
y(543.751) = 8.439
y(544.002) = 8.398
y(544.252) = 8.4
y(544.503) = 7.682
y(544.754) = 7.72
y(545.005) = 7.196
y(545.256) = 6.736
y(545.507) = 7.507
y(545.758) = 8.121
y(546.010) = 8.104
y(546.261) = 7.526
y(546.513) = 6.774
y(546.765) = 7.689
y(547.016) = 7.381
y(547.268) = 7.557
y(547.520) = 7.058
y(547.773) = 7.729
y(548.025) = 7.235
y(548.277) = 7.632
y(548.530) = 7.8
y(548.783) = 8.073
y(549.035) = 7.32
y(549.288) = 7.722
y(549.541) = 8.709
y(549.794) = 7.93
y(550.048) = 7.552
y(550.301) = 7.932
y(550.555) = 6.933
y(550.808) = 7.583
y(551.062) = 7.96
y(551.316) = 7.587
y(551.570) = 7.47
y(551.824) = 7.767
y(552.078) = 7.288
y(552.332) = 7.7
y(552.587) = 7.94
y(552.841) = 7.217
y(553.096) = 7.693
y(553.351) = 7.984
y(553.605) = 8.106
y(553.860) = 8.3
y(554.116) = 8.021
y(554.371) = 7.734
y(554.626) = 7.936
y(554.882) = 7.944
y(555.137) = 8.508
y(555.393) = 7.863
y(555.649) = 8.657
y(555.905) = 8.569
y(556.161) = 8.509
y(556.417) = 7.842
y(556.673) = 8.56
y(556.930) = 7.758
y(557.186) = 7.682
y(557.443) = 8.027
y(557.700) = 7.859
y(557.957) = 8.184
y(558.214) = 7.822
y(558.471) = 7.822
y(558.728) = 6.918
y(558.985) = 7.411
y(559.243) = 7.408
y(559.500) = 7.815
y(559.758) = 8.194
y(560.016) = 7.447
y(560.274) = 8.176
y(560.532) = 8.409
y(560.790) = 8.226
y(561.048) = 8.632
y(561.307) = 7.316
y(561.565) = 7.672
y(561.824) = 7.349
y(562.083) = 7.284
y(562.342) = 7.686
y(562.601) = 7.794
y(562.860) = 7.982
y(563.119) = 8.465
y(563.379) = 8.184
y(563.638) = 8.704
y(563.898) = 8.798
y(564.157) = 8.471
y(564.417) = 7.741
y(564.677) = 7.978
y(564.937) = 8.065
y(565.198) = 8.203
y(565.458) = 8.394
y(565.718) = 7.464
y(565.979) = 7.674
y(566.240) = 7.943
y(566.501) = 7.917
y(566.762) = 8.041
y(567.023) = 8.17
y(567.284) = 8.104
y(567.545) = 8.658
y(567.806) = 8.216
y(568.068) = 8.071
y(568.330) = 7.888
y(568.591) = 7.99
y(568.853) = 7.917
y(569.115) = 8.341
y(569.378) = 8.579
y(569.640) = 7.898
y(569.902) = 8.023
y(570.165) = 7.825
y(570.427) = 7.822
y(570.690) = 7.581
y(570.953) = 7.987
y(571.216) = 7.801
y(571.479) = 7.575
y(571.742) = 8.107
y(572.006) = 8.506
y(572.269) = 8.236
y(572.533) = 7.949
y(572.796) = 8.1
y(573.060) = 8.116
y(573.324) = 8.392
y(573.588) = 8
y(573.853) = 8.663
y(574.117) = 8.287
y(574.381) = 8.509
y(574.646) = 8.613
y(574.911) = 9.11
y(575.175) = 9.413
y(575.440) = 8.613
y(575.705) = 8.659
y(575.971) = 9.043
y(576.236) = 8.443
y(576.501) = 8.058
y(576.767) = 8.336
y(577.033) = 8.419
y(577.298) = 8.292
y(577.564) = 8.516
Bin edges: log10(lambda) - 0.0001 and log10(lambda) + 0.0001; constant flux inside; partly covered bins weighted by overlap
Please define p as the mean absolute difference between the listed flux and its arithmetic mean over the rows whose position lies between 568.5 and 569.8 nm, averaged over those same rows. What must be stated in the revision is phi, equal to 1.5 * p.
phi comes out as 0.38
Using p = 0.25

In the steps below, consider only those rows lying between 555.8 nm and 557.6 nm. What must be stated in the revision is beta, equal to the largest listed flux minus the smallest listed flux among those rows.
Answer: 0.89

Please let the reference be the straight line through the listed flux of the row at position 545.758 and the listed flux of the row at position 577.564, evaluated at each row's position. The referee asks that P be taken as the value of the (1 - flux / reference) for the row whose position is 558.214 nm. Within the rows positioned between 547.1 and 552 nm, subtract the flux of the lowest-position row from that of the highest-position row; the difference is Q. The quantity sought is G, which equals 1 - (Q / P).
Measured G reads -3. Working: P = 0.05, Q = 0.2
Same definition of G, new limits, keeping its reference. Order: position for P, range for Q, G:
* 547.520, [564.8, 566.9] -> 1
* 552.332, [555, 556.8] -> 0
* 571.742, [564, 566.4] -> 14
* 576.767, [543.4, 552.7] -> 9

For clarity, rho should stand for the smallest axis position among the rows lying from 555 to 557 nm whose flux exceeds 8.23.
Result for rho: 555.137 nm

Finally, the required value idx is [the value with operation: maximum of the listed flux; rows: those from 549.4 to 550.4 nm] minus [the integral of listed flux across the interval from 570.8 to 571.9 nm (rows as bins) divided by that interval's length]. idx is 0.8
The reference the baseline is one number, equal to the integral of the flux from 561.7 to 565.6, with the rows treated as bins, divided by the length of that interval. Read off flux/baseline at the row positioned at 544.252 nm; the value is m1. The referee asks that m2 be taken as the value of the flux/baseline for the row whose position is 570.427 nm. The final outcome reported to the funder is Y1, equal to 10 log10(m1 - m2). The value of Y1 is -11.5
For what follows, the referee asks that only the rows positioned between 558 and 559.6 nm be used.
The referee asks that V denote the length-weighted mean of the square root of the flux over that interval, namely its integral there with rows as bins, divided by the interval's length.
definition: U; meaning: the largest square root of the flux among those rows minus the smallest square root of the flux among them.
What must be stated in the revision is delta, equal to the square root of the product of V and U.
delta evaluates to 0.677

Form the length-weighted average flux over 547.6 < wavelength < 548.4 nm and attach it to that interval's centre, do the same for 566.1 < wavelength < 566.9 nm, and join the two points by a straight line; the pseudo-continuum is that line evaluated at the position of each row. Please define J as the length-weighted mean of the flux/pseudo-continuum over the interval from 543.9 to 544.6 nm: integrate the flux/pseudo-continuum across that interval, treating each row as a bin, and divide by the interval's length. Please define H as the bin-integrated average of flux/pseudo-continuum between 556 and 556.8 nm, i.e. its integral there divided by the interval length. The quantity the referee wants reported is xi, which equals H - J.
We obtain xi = -0.02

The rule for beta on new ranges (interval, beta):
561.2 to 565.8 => 1.51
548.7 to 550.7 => 1.78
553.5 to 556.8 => 0.92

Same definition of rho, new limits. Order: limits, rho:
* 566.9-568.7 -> 567.545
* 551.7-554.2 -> 553.860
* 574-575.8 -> 574.117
